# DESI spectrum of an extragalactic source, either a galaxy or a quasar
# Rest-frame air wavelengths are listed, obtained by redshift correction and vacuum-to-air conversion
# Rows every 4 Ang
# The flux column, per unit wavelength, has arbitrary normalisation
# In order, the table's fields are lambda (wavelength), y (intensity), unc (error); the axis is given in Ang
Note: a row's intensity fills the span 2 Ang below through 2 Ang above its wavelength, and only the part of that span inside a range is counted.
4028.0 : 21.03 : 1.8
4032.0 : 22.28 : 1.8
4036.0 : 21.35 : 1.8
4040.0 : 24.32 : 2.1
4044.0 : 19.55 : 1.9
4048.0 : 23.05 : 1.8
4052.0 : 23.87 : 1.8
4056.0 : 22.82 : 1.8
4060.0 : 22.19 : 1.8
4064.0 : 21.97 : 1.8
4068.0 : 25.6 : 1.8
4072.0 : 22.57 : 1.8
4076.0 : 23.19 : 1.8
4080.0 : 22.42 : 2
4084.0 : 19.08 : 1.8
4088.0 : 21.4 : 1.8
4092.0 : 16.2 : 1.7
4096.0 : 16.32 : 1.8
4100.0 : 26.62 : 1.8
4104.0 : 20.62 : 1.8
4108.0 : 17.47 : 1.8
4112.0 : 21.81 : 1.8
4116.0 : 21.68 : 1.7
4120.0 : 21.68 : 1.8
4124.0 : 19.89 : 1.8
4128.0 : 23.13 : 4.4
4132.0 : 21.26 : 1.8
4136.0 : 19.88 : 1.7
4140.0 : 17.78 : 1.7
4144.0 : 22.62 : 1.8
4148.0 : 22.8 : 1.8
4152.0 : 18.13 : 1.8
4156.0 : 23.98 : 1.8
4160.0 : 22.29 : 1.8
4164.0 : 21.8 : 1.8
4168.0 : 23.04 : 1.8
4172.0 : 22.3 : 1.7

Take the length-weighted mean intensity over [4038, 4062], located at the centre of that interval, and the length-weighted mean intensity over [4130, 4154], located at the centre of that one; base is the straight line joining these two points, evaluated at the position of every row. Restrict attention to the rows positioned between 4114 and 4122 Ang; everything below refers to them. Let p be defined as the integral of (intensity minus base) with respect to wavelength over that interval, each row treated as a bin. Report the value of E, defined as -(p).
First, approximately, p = 6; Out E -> -6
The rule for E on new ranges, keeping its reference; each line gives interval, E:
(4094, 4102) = 0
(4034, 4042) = 1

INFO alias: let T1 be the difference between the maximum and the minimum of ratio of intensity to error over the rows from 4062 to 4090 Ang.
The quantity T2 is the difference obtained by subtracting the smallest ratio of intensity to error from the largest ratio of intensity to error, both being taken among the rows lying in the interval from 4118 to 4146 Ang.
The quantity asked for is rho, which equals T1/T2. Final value 0.5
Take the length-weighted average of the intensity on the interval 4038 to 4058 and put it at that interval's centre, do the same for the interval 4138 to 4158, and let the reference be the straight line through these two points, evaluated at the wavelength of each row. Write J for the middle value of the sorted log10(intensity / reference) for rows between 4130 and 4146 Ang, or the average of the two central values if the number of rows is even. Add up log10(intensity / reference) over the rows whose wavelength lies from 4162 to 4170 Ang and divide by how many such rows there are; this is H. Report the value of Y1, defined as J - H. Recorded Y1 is -0.05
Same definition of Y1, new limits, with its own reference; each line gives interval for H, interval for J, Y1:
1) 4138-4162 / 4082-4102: -0.07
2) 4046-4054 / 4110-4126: -0.01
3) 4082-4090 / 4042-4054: 0.04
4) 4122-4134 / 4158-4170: 0.03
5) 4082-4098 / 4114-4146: 0.08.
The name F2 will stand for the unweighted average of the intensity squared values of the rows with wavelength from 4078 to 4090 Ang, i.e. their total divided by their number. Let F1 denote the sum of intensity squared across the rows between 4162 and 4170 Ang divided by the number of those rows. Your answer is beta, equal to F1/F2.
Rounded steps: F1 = 503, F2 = 442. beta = 1.14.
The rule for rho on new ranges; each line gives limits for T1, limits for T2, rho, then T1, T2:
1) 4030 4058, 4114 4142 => 0.4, 3.0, 7.5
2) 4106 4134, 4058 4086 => 2.1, 7.5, 3.6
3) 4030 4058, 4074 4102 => 0.5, 3.0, 5.7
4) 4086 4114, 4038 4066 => 1.9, 5.7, 3.0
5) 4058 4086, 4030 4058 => 1.2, 3.6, 3.0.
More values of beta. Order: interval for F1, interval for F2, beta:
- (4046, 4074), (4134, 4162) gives 1.20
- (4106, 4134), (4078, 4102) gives 1.04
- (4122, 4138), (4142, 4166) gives 0.92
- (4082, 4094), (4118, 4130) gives 0.77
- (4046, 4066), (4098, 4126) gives 1.12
